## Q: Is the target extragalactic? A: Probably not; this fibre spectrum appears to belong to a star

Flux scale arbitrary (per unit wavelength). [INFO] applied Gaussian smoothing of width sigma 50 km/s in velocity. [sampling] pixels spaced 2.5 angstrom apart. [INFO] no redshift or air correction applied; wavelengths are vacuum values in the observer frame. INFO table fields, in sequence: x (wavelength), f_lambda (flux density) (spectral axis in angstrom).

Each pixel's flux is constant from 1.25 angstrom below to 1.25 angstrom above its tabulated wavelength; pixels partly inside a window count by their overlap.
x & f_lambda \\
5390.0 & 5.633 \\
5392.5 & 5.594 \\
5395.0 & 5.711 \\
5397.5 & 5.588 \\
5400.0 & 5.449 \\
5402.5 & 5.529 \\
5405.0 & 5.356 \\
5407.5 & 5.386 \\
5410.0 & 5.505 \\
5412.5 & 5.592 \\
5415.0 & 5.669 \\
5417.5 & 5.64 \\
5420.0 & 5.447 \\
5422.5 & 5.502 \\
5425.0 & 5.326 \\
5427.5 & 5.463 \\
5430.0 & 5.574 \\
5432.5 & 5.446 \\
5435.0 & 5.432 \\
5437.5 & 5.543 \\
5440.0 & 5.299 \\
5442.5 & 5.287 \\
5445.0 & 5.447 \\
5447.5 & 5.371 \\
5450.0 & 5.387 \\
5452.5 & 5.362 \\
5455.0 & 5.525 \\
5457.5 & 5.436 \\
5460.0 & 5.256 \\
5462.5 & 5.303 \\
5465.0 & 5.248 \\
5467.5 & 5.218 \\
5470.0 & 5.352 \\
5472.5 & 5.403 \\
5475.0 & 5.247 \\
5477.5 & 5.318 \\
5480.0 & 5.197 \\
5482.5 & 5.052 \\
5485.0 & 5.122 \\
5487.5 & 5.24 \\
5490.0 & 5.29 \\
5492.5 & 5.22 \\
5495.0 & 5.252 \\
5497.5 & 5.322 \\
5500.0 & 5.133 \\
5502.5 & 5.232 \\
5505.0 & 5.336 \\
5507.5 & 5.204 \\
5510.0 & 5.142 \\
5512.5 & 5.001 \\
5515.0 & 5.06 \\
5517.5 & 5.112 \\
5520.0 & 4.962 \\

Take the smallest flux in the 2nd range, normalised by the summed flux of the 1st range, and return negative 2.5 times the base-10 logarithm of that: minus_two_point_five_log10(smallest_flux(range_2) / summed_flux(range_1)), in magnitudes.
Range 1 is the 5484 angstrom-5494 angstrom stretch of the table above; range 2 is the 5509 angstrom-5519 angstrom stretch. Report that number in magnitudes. 1.55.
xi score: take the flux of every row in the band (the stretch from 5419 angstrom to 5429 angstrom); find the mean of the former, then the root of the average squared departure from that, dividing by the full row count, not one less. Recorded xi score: 0.0658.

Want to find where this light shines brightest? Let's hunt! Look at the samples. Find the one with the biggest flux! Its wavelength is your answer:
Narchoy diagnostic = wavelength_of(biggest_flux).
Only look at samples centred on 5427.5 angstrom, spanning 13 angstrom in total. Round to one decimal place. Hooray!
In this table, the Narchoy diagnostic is 5430.0 angstrom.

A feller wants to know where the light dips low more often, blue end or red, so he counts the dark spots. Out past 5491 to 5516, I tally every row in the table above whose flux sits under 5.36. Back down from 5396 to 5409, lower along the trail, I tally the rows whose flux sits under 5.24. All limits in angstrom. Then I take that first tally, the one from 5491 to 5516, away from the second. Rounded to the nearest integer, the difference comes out -10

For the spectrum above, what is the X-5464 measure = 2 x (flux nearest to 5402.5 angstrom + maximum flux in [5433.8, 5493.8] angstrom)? 22.1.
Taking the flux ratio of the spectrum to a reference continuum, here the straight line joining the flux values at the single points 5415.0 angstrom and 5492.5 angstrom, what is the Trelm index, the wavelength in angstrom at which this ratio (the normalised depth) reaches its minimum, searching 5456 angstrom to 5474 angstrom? 5460.0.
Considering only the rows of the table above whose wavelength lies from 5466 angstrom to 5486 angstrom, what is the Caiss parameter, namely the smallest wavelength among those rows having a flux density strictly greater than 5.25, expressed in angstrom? 5470.0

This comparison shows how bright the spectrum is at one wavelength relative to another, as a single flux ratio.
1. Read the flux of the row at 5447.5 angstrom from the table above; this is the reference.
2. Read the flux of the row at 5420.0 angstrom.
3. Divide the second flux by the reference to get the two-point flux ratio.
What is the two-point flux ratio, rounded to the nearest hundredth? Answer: 1.01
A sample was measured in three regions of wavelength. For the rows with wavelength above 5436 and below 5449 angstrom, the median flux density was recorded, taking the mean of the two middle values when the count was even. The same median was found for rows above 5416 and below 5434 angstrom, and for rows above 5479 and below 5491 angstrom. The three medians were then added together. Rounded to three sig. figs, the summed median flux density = 16.0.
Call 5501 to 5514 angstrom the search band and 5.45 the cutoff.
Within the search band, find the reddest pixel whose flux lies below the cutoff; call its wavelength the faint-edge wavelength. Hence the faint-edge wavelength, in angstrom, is 5512.5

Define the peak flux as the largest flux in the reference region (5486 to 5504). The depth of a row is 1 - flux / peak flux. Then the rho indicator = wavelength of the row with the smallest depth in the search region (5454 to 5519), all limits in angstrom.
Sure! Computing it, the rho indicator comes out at 5455.0 angstrom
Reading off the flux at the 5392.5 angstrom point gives 5.594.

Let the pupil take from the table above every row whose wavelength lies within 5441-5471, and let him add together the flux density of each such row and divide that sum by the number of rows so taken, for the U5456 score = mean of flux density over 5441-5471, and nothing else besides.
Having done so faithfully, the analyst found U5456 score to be 5.35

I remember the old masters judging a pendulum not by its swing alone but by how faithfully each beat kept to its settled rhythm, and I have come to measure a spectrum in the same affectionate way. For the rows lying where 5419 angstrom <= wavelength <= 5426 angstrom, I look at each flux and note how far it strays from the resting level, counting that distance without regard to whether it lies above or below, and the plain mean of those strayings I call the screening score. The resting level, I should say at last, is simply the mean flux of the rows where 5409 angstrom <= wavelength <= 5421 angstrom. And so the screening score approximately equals 0.15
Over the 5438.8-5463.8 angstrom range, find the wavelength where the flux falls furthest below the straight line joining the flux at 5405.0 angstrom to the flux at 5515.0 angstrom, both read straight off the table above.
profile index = 5442.5 angstrom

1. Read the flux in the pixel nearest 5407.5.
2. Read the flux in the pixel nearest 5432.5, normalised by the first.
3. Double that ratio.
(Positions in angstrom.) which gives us 2.02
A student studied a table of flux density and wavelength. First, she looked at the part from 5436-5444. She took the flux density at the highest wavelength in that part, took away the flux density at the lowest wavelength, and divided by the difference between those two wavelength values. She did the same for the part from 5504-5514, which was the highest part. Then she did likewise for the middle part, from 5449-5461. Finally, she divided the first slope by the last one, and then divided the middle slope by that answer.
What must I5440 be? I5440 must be -0.011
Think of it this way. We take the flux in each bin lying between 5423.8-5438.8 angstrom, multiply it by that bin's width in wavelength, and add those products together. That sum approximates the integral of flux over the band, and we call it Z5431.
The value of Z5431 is 82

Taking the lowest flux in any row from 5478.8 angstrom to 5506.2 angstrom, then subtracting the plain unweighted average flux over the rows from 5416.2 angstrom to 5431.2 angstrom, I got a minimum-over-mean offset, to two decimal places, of -0.44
